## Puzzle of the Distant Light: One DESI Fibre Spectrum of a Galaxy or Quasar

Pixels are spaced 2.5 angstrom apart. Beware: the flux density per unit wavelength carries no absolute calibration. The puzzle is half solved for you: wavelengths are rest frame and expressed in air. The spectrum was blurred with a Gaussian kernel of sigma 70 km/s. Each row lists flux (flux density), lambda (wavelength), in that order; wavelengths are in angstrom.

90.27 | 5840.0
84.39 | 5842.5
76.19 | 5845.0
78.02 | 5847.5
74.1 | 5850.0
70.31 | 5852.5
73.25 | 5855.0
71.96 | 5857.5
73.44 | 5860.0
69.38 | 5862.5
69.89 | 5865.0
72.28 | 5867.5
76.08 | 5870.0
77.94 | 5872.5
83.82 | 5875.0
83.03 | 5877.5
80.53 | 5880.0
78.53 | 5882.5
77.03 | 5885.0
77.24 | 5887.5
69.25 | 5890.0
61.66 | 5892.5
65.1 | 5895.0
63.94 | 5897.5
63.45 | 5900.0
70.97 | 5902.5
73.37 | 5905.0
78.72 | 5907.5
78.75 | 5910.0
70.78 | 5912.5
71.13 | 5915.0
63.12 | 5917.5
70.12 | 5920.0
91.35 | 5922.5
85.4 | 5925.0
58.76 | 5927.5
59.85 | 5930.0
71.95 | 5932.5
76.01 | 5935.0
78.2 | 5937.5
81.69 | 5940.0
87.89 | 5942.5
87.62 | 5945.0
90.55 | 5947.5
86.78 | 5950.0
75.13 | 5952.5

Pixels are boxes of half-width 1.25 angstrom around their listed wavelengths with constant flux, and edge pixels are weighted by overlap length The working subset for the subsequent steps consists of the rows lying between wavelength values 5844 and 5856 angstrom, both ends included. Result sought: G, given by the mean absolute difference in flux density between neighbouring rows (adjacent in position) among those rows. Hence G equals 3.1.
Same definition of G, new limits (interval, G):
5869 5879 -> 2.8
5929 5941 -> 5.5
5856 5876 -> 2.9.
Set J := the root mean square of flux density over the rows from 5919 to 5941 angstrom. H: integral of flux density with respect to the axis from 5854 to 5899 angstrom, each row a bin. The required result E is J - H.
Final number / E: -3233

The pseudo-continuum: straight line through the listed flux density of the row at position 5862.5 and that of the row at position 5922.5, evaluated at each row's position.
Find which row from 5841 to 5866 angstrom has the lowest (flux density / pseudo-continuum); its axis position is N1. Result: 5865.0 angstrom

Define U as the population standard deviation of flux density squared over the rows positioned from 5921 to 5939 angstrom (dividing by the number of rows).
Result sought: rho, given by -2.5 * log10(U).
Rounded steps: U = 1670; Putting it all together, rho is -8.1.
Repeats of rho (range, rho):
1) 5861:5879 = -7.3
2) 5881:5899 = -7.4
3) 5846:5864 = -6.5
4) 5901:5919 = -7.1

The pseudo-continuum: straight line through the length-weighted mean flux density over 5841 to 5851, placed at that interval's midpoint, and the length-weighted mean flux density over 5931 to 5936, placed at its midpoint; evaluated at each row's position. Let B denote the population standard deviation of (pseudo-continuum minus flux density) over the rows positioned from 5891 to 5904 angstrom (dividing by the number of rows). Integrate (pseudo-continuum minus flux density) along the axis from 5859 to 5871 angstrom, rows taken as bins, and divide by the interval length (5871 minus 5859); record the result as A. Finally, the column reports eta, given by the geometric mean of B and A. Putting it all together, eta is 4.2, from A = 5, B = 3.3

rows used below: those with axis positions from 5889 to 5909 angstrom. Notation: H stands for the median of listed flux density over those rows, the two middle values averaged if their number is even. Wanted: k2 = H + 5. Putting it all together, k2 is 72.2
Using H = 67.2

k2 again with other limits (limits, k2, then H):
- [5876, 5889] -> 83.5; 78.5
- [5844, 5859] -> 78.7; 73.7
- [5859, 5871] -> 77.3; 72.3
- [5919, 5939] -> 79.0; 74.0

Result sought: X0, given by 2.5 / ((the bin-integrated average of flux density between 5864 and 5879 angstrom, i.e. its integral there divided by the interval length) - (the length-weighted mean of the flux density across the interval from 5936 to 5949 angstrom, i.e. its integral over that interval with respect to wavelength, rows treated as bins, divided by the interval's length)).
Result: -0.3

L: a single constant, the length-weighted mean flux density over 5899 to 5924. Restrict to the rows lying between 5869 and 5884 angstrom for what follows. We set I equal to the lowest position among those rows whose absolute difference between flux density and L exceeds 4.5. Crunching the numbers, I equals 5872.5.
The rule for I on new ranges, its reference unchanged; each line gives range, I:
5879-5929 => 5880.0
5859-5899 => 5872.5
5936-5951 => 5937.5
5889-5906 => 5892.5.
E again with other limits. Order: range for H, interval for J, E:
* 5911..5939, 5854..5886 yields -1956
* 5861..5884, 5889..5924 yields -1695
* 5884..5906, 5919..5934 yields -1444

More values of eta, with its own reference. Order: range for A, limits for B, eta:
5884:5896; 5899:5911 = 5.9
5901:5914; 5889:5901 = 1.1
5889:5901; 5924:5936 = 10.5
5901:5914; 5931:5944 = 1.7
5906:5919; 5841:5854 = 3.0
